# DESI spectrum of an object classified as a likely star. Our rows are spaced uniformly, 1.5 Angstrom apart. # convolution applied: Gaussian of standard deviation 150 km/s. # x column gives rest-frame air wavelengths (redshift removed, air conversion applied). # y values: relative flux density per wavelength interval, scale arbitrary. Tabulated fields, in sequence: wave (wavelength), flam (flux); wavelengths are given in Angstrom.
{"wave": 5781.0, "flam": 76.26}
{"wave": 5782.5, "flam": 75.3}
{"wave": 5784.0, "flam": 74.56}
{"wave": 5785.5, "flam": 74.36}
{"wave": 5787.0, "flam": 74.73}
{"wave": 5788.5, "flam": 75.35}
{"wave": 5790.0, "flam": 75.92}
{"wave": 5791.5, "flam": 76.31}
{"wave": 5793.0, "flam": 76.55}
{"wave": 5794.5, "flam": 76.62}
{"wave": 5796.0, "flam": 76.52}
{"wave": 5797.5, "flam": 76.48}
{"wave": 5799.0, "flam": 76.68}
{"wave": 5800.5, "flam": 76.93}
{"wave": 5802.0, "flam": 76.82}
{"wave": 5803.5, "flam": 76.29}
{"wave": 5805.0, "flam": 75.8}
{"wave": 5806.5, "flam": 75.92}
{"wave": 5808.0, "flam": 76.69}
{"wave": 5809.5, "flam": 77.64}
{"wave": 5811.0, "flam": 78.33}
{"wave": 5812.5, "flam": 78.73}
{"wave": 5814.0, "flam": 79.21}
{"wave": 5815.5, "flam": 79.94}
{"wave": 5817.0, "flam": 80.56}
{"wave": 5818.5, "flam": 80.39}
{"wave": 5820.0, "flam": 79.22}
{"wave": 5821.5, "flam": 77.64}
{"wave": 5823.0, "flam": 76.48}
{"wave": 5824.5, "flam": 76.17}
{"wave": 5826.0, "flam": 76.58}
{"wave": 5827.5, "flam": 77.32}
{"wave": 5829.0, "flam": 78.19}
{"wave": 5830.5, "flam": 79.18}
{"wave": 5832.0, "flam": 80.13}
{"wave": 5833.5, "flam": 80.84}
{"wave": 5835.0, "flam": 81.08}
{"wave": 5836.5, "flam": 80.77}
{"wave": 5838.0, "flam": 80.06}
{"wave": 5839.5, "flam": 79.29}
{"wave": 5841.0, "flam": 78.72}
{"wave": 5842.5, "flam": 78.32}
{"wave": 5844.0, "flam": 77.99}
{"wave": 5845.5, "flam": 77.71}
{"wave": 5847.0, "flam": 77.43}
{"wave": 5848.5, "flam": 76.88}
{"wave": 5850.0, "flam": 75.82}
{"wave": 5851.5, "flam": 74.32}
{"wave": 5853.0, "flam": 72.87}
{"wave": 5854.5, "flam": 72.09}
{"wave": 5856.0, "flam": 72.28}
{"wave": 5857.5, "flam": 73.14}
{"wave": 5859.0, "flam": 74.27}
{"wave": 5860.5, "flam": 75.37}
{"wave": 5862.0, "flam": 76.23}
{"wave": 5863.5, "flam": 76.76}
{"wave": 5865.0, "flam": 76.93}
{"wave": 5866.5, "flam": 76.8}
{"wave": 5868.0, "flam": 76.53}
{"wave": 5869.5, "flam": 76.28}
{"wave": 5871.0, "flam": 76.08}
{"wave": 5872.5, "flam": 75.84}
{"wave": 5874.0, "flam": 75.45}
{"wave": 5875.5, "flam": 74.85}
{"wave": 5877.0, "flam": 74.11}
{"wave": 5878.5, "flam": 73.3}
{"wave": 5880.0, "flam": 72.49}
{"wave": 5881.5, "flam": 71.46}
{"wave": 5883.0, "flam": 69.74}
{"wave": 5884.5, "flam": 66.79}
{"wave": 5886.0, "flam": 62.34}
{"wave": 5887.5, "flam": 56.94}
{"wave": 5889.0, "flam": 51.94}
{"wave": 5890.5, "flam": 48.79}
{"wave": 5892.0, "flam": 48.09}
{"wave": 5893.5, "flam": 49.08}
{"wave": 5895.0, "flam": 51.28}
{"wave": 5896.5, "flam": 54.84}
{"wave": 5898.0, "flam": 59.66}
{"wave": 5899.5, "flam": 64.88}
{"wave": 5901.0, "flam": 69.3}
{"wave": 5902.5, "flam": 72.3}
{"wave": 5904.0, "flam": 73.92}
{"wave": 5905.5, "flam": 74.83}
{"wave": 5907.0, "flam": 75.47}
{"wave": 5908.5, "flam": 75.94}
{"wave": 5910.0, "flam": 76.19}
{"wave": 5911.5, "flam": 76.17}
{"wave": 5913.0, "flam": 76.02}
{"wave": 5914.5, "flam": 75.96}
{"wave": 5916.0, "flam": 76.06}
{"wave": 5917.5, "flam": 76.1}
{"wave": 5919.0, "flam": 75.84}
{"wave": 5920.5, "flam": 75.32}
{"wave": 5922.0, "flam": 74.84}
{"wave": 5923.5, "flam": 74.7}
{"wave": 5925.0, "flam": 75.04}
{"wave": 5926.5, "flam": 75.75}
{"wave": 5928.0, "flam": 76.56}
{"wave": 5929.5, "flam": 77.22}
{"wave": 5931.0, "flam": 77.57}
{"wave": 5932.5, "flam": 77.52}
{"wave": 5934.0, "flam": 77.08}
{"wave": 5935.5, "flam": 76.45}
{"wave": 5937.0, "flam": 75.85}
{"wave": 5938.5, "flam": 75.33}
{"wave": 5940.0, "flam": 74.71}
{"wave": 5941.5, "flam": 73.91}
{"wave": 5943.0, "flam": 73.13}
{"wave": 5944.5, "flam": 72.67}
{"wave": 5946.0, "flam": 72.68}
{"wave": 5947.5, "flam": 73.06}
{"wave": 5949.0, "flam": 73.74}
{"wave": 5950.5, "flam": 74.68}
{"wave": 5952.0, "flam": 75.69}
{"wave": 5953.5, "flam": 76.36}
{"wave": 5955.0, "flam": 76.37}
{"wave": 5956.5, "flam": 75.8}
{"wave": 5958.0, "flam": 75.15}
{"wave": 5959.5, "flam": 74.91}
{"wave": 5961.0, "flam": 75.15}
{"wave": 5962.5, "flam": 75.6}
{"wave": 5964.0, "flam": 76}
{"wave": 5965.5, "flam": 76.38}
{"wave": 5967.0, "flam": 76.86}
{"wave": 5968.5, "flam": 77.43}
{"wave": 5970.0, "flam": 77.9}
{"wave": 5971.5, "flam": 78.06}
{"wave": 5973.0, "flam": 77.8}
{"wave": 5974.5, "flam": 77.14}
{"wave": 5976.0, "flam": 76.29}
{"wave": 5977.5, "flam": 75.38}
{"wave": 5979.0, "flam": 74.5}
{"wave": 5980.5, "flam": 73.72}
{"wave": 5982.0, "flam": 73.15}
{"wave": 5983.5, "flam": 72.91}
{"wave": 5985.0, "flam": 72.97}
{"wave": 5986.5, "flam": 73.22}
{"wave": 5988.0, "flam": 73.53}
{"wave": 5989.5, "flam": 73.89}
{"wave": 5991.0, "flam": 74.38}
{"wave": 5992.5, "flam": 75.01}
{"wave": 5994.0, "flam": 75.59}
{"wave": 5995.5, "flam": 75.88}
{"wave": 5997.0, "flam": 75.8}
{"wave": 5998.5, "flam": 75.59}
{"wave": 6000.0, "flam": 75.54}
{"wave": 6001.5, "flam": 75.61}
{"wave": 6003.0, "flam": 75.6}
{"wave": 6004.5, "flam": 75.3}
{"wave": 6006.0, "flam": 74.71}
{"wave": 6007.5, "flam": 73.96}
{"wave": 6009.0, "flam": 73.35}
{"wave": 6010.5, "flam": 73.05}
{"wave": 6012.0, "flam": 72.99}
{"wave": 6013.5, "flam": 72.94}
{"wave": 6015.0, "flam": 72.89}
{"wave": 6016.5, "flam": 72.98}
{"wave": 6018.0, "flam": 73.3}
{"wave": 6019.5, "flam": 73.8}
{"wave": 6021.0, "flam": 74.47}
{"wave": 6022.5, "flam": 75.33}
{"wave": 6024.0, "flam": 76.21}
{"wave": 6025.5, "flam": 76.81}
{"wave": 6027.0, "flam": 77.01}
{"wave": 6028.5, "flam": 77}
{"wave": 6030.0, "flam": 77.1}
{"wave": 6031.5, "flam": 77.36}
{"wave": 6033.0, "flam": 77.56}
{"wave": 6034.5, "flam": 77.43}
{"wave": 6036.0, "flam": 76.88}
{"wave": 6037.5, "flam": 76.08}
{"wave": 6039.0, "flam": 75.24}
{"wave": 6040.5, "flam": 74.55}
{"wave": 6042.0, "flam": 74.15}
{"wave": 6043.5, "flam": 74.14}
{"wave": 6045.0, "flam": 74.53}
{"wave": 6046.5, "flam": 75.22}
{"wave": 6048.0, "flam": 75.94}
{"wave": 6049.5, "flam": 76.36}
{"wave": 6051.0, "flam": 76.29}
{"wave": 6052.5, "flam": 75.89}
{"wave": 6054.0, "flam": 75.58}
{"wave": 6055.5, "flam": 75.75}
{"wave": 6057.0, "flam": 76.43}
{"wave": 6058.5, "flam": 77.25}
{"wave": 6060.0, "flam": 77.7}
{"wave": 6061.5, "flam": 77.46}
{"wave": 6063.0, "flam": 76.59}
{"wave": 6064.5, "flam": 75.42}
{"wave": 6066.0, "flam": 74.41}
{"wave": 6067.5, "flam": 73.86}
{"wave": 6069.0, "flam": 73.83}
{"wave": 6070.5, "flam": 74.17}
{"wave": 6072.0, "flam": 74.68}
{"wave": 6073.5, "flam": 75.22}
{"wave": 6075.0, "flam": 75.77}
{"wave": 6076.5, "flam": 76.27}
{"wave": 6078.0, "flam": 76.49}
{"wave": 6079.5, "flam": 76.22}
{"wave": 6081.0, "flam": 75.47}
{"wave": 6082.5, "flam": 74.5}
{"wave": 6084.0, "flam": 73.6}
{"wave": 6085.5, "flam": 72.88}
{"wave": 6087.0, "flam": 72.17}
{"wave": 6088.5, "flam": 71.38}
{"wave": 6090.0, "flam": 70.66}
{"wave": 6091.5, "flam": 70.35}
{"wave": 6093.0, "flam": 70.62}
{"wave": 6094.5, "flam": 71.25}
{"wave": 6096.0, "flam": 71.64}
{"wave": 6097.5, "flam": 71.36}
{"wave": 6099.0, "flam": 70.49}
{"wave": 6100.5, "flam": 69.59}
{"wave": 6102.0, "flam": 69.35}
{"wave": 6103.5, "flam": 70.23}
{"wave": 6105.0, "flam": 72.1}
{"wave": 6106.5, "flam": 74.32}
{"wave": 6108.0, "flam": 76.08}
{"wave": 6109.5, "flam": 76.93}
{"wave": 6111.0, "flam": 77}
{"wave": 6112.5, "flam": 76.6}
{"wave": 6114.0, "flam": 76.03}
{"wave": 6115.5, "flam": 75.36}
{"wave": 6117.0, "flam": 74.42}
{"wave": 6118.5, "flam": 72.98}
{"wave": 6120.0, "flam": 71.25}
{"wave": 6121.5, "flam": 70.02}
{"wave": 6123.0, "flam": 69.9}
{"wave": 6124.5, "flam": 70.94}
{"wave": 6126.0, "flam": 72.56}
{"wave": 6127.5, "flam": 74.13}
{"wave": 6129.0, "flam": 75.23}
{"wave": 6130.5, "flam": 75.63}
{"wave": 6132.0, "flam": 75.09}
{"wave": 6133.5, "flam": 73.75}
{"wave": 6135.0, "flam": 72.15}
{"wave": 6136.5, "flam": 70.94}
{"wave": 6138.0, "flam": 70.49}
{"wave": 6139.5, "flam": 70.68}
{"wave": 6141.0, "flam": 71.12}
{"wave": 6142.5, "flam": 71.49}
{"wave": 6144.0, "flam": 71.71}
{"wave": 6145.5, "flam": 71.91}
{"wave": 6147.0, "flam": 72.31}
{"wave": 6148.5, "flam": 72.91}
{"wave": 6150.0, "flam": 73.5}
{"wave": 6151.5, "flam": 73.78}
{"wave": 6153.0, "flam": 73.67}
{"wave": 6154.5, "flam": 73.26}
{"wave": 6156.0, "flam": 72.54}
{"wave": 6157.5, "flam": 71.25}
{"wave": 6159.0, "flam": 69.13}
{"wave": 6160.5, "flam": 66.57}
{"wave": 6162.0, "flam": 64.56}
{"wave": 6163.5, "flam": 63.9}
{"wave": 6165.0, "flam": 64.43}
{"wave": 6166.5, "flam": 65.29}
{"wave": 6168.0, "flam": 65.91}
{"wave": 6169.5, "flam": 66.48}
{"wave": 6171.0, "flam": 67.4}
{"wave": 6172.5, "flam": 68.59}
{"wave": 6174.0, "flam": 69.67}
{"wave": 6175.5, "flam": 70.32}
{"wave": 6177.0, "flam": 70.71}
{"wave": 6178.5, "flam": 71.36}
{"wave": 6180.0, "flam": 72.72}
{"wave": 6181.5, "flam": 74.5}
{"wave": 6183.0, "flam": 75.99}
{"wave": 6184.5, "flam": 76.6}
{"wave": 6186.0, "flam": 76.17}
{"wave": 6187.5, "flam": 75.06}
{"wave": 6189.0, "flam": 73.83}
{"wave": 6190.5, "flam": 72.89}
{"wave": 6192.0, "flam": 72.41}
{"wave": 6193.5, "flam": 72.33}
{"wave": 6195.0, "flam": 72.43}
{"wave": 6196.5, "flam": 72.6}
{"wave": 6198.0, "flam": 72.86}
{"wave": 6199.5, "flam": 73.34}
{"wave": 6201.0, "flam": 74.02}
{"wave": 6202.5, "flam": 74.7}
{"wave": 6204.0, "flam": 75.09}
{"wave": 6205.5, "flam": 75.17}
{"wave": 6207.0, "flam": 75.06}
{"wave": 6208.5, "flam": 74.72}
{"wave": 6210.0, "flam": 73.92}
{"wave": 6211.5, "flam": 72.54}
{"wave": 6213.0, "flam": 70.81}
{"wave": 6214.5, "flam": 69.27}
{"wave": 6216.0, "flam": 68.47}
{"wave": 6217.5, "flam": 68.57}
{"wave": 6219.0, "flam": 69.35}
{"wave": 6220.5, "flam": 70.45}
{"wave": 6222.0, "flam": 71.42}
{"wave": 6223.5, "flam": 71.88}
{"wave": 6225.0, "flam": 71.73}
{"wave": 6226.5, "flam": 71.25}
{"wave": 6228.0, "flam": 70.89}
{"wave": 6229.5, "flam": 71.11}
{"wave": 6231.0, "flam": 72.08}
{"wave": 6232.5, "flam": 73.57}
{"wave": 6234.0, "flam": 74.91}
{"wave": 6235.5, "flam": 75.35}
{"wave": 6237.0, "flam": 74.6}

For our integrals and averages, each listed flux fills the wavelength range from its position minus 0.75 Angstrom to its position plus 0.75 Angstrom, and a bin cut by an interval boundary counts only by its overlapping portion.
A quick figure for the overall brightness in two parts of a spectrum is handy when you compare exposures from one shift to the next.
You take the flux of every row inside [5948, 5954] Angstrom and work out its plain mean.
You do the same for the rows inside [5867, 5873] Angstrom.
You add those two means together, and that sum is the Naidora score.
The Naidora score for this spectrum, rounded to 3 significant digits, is 151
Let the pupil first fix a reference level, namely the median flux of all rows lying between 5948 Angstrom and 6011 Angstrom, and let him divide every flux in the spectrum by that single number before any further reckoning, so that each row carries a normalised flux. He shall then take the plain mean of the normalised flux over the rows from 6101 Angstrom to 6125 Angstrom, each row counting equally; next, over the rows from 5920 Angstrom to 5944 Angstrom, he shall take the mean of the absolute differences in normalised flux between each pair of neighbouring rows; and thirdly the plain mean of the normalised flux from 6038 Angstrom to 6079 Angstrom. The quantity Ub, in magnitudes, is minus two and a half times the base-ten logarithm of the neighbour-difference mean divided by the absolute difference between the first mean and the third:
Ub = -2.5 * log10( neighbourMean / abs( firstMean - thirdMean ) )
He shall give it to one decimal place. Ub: 1.5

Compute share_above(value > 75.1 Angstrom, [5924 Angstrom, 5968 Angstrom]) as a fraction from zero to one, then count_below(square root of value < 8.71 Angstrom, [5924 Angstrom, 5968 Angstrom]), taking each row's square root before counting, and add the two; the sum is 18.7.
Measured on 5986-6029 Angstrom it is 24.4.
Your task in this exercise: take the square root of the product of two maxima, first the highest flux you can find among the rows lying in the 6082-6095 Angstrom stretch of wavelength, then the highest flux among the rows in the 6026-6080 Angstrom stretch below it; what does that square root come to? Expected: 76.1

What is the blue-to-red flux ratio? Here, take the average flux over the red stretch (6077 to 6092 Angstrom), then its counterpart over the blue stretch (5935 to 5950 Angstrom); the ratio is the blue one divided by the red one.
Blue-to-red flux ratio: 1.01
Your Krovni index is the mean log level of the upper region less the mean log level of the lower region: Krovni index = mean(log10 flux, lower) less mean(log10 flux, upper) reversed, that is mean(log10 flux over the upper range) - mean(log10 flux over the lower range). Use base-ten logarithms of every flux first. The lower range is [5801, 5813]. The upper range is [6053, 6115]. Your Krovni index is -0.017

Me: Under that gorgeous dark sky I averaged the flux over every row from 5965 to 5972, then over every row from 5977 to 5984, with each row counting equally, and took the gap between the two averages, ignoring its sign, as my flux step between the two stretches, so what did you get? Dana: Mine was 3.4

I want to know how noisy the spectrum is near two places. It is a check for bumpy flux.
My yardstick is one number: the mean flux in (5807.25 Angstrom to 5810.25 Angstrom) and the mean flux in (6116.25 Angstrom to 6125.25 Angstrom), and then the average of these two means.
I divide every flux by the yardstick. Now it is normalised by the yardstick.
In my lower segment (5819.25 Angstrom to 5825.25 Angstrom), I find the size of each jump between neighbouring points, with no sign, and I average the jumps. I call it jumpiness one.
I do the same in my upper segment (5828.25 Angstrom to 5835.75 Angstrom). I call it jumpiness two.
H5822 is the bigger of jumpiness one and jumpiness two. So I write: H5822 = 0.014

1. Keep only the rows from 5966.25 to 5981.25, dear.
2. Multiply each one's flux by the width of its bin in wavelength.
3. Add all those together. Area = 1148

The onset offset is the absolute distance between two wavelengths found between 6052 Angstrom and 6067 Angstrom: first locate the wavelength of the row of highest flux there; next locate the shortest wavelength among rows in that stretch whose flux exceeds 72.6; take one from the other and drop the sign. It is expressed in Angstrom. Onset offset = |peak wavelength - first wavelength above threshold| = 7.5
